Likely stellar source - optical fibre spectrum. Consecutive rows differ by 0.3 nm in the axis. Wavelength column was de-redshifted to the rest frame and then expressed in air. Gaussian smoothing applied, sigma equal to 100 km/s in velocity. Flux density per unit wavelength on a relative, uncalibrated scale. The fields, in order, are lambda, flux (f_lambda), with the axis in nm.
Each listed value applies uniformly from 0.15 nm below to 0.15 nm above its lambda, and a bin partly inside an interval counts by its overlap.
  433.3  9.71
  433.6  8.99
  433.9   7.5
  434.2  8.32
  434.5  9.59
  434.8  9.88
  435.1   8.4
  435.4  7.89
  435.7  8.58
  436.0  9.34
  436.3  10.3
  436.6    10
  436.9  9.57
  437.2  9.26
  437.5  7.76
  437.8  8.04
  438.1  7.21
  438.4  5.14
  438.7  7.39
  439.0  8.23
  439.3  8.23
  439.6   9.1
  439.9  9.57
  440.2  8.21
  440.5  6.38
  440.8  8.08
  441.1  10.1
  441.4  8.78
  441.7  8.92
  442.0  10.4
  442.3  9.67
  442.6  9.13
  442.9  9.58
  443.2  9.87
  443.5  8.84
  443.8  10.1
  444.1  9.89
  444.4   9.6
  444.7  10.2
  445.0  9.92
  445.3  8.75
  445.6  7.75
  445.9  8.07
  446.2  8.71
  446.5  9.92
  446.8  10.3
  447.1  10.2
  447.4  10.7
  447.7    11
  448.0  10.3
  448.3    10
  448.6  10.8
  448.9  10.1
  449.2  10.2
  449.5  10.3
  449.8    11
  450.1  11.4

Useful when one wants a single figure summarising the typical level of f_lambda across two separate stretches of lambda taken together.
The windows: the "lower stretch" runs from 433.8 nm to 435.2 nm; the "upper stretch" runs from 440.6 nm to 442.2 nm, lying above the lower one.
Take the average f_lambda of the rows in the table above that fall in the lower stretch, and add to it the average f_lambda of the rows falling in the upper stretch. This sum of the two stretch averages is 18.0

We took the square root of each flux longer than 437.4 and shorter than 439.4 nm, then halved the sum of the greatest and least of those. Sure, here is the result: 2.57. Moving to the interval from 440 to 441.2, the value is 2.85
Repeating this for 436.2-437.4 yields 3.13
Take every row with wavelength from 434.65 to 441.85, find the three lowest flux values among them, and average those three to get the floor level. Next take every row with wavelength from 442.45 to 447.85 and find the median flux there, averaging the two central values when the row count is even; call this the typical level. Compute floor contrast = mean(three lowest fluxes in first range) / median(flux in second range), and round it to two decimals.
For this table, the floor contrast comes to 0.63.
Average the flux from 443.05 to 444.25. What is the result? 9.7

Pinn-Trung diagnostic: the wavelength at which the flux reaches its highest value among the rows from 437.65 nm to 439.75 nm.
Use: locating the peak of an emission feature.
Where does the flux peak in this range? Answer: 439.6 nm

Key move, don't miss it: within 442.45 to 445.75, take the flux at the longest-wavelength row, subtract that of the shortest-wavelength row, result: -1.4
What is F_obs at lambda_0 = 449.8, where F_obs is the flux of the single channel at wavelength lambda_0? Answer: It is 11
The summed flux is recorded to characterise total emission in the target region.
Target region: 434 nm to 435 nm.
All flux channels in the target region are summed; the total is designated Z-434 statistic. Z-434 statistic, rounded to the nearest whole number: 28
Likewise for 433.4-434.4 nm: 25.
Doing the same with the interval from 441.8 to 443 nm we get 39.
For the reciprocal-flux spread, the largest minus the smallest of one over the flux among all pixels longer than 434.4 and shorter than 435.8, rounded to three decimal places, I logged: 0.026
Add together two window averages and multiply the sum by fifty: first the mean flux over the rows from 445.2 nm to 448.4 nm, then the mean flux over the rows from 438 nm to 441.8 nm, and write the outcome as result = 886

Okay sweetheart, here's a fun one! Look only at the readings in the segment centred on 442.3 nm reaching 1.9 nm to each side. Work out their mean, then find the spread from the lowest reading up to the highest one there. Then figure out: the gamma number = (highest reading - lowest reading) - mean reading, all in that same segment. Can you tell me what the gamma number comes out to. -5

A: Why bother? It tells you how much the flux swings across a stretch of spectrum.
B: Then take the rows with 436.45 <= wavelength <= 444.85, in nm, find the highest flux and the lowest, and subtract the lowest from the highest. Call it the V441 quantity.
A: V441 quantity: 5.3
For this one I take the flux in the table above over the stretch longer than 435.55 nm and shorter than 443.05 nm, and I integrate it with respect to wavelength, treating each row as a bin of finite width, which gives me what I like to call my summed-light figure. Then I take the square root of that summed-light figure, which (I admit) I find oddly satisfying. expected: 8.07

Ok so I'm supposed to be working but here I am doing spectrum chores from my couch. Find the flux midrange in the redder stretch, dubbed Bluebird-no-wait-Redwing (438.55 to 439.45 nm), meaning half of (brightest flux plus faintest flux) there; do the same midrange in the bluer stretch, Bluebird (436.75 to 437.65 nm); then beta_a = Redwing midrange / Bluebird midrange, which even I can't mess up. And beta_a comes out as 0.90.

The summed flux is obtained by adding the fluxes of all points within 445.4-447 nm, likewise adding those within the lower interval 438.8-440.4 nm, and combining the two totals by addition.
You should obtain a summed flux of 88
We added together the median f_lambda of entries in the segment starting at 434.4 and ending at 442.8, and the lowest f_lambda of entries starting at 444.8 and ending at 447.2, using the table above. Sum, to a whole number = 17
